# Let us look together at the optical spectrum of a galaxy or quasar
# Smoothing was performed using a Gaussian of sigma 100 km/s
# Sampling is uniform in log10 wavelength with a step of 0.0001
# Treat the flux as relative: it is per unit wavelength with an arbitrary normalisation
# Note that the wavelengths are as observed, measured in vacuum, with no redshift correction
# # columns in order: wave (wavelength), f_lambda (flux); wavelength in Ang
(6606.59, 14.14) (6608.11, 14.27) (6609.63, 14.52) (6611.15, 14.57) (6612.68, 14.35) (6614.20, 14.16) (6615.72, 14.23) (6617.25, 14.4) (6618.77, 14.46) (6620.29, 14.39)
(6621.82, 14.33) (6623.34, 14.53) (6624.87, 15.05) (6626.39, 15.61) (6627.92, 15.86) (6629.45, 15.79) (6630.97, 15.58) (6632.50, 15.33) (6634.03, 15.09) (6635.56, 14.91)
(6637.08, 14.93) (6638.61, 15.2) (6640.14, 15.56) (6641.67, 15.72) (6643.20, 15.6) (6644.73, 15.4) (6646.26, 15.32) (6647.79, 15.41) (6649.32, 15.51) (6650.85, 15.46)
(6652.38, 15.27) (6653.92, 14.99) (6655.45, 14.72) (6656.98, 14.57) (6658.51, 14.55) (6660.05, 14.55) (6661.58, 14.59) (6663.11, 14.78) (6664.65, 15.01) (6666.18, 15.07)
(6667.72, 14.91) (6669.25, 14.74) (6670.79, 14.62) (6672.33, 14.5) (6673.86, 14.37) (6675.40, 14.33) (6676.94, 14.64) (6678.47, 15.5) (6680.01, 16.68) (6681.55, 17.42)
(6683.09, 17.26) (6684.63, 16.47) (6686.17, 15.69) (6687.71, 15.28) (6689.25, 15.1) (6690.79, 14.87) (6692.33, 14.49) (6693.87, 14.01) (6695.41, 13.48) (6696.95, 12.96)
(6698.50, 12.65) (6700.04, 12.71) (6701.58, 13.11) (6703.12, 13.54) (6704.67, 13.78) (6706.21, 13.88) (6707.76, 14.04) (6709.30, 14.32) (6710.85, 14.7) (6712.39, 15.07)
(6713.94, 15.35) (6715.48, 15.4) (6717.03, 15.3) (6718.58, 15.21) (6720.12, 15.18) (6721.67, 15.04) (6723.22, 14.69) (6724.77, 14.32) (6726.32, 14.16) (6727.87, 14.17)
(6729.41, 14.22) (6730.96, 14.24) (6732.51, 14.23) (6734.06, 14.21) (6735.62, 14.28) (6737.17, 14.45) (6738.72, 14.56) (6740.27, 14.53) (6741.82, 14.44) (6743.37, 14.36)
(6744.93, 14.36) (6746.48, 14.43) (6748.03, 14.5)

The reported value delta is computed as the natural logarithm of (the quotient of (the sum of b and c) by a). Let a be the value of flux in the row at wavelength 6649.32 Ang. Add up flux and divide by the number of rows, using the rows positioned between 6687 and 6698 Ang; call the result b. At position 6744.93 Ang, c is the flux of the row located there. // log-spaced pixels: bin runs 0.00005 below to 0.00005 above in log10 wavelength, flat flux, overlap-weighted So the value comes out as 0.61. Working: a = 15.51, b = 14.3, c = 14.36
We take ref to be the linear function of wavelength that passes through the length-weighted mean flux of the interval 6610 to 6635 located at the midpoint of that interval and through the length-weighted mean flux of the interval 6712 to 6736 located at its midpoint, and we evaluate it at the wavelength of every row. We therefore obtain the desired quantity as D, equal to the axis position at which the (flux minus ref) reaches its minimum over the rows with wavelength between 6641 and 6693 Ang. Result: 6675.40 Ang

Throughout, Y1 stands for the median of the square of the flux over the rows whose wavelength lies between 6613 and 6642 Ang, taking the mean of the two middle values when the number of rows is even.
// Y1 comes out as 227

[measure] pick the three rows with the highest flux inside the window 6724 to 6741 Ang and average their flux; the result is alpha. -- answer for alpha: 14.5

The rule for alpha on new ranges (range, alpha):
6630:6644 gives 15.6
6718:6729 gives 15.1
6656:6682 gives 16.5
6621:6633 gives 15.8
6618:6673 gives 15.8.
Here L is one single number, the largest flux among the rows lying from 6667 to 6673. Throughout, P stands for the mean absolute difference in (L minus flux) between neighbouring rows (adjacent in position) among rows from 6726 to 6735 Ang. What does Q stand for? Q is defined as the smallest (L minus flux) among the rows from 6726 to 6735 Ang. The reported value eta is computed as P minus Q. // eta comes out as -0.6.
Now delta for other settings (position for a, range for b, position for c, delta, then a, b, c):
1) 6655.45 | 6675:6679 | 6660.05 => 0.69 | 14.72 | 14.8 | 14.55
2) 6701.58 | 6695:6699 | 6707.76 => 0.73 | 13.11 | 13.0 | 14.04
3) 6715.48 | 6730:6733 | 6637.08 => 0.64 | 15.4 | 14.2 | 14.93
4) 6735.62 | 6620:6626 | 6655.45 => 0.72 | 14.28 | 14.6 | 14.72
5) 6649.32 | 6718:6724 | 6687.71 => 0.67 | 15.51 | 15.0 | 15.28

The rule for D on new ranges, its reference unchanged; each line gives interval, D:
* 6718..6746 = 6726.32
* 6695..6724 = 6698.50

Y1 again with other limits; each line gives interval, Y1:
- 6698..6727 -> 205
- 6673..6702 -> 214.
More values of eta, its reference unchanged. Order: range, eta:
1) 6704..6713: 0.4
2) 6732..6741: -0.3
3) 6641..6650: 0.9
